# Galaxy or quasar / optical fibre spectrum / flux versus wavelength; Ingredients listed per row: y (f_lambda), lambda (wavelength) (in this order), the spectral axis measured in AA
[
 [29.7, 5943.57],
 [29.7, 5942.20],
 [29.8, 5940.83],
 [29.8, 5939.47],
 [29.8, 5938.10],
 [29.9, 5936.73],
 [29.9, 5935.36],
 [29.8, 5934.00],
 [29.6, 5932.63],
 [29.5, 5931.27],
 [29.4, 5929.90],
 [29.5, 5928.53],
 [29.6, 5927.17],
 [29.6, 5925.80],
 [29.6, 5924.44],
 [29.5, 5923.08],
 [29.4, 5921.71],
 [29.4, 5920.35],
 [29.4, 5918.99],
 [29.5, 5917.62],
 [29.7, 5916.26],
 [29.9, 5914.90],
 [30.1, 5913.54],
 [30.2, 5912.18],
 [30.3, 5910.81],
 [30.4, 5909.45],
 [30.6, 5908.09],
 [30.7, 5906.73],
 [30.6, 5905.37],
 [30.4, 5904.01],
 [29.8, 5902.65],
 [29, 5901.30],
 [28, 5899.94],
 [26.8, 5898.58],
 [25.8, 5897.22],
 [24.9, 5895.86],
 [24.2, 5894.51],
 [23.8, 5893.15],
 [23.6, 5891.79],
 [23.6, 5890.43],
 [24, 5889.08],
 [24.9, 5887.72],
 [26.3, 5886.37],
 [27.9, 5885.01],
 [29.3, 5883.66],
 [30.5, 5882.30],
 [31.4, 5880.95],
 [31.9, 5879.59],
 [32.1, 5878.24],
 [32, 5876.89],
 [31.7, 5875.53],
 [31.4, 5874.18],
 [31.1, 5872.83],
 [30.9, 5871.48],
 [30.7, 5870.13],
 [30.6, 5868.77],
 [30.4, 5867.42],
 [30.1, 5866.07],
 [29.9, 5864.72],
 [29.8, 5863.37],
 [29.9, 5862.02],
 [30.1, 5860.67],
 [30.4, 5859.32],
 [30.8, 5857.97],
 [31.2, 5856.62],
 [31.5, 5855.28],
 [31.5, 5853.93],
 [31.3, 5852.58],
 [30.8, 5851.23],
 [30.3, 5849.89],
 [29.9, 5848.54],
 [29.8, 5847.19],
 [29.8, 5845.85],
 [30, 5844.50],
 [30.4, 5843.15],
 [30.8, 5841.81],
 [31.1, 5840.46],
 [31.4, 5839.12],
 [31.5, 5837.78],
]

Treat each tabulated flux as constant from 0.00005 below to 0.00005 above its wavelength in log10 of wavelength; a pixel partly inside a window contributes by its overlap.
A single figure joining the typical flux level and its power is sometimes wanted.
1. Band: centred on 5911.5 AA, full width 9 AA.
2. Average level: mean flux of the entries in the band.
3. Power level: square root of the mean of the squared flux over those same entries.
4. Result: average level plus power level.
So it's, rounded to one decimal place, 60.5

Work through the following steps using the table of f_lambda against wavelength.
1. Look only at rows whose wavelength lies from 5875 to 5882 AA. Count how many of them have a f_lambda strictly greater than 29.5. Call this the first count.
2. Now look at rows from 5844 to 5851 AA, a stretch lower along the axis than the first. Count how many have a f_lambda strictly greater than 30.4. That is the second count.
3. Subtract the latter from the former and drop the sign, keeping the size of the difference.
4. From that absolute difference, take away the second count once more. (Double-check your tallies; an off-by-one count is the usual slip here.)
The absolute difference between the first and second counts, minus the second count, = 5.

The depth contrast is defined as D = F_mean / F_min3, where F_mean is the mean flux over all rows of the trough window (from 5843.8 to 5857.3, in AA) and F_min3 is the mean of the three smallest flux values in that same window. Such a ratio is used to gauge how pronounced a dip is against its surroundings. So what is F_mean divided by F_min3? 1.03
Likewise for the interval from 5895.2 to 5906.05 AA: 1.09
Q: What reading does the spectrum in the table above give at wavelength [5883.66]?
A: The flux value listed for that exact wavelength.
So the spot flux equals 29.3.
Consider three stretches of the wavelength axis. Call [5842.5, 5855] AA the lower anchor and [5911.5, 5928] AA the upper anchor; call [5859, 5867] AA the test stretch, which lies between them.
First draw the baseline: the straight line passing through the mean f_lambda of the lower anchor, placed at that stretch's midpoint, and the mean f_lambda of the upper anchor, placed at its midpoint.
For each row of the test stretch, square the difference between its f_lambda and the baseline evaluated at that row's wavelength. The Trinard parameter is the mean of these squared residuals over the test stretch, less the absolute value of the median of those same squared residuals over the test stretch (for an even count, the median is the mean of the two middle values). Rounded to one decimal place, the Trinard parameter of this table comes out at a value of 0.0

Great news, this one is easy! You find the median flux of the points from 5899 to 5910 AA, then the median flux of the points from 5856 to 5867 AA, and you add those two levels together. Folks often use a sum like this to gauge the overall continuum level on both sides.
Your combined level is 60.5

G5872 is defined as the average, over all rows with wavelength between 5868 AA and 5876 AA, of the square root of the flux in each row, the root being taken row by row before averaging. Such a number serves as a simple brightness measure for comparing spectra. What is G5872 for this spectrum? 5.57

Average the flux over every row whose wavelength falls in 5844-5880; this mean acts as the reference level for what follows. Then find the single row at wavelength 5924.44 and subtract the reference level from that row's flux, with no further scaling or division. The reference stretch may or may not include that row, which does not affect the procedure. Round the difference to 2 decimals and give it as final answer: -1.14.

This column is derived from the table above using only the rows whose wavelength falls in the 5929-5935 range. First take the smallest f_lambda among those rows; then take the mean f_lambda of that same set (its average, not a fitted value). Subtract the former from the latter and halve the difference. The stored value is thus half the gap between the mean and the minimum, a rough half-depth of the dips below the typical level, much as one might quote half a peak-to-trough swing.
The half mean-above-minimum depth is 0.09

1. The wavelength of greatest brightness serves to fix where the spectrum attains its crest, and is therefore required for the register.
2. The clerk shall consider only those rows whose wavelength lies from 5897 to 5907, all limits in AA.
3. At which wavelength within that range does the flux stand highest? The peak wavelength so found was 5906.73 AA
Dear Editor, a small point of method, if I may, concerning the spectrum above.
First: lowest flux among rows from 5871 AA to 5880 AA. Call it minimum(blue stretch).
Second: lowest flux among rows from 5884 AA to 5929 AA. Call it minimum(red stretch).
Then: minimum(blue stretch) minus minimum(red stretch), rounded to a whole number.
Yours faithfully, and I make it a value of 7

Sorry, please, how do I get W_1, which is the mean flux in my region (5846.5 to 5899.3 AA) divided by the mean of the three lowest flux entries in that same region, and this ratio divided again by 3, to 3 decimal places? 0.411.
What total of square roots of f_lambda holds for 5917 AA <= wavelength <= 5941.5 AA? 98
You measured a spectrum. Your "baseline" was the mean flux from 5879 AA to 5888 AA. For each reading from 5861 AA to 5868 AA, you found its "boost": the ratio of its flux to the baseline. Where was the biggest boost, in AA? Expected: 5867.42 AA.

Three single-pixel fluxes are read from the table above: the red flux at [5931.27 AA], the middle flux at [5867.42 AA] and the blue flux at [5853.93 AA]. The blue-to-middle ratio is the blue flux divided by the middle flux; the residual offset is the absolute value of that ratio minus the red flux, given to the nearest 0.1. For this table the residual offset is 28.5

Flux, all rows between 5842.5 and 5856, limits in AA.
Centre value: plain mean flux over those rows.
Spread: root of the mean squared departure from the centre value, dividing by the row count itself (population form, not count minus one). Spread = 0.66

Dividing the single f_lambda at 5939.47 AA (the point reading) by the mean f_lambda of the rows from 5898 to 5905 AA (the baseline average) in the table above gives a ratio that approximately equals 1.03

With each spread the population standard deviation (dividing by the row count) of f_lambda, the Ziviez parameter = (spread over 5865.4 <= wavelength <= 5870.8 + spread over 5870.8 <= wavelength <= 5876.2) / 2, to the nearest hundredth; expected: 0.27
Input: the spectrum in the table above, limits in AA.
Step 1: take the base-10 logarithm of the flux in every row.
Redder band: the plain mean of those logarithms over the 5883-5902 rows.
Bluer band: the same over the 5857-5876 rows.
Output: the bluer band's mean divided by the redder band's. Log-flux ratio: 1.05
